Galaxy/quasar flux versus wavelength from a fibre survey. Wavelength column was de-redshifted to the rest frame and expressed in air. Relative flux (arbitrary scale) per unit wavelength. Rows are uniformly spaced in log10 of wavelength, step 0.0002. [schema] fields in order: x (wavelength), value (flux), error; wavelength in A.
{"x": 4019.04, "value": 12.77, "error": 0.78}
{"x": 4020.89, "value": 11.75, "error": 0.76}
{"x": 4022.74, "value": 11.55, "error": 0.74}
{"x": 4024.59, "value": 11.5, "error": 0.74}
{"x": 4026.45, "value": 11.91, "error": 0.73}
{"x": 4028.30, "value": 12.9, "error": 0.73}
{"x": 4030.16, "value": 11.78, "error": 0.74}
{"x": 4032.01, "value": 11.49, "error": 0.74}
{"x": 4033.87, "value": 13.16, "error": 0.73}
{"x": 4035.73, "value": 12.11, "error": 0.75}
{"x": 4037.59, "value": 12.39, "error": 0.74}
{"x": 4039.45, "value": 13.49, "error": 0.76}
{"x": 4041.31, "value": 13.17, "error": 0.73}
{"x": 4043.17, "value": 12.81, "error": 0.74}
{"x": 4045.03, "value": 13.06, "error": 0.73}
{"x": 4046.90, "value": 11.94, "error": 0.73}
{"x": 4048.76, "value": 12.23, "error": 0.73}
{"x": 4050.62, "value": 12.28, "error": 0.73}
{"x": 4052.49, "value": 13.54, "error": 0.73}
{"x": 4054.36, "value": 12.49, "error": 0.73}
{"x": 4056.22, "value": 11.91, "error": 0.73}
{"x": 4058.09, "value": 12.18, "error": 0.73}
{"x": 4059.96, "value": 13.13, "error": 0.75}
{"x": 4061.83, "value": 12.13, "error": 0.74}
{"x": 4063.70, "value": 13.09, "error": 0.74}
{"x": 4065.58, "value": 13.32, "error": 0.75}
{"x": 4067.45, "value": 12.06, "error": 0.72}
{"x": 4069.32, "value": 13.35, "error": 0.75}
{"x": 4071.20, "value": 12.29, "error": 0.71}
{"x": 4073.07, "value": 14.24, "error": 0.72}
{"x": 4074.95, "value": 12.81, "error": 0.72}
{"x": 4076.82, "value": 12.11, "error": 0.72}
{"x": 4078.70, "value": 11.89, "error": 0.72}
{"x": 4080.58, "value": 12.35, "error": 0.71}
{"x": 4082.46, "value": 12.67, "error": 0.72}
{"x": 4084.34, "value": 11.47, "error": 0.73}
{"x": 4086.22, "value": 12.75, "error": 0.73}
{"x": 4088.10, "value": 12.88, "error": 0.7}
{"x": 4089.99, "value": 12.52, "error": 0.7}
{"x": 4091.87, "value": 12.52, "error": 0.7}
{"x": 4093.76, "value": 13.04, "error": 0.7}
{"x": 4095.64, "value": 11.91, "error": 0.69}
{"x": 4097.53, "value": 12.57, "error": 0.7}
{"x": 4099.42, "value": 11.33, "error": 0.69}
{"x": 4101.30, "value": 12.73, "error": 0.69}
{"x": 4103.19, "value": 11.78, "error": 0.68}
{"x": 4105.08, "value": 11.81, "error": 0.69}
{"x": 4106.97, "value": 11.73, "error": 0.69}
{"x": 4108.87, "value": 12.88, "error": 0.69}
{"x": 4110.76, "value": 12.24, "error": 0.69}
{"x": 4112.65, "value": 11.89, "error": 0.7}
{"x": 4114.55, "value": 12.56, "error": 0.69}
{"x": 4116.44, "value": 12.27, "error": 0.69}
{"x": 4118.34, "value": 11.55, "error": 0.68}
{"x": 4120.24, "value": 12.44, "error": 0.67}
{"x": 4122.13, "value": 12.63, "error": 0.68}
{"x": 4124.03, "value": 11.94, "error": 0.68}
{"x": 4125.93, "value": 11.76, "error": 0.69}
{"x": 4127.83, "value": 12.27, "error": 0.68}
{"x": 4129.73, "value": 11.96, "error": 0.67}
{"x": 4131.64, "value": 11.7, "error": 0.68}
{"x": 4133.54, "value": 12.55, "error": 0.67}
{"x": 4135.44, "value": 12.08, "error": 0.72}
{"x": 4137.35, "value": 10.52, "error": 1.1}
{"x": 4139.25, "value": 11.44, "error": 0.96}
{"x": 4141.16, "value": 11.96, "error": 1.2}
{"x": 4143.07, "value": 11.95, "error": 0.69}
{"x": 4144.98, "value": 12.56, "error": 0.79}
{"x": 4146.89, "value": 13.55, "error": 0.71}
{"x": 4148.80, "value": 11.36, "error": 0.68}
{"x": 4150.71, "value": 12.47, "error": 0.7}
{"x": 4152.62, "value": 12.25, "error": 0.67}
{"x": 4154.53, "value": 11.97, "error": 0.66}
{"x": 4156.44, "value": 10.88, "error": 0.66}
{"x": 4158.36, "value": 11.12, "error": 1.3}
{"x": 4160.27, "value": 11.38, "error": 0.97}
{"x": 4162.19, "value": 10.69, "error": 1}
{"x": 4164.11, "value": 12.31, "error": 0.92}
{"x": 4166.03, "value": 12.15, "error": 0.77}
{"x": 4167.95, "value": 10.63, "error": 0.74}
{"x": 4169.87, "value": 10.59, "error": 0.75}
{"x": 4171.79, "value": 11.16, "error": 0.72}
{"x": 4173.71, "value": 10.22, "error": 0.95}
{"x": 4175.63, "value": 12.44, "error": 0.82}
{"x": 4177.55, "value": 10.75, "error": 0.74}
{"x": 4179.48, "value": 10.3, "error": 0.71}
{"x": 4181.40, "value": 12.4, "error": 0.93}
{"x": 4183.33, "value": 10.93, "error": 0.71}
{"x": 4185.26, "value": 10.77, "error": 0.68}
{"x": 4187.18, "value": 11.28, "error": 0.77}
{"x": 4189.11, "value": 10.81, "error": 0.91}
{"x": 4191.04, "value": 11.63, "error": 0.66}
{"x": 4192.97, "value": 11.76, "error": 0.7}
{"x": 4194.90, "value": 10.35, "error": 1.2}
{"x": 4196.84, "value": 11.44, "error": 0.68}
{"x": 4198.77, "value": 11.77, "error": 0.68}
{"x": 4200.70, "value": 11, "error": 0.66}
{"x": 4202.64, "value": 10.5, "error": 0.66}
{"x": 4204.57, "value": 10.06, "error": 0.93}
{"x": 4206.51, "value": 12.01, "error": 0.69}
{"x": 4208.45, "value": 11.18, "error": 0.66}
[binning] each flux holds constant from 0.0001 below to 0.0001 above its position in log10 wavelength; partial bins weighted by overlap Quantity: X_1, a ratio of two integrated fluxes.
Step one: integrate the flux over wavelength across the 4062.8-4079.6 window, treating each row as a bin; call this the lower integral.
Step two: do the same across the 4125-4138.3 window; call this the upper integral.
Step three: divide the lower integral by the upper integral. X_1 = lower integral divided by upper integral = 1.4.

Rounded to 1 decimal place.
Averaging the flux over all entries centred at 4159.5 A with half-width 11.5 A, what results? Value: 11.5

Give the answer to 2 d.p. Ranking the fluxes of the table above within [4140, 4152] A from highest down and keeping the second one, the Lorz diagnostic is 12.56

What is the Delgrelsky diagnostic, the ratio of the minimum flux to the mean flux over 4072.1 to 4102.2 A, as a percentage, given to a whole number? 91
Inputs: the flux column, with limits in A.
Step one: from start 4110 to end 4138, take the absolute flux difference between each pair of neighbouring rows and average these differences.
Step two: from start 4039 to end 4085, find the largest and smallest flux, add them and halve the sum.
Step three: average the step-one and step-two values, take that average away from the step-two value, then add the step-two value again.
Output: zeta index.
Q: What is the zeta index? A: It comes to 19.00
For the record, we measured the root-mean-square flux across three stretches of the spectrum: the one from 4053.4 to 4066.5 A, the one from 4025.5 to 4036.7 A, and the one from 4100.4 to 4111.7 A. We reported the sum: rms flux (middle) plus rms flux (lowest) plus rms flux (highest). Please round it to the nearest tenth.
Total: 37.1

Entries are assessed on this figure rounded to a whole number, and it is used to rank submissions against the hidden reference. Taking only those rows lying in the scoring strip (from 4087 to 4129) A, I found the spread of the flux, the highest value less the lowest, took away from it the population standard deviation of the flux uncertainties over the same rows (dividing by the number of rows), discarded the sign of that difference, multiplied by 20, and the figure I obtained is 34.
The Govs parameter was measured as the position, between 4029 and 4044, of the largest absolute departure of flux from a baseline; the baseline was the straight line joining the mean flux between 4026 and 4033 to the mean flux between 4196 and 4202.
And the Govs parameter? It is 4039.45 A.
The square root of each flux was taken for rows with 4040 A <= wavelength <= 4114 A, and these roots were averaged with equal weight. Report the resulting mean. 3.53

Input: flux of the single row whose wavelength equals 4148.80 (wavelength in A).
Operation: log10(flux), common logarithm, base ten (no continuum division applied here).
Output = 1.06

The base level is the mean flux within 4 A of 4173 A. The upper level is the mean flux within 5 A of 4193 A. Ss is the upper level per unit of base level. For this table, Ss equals 1.01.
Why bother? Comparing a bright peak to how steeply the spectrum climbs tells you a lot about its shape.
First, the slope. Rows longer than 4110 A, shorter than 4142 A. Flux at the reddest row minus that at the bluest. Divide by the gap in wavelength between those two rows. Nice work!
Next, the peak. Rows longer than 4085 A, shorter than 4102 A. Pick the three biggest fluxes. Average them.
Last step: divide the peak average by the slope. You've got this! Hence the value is -1399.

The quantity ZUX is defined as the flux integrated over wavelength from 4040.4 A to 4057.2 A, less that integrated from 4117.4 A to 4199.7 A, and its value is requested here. -743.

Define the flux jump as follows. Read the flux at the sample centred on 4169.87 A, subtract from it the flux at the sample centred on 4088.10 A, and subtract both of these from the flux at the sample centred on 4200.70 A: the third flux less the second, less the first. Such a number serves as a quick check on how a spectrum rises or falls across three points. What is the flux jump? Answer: -12.5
